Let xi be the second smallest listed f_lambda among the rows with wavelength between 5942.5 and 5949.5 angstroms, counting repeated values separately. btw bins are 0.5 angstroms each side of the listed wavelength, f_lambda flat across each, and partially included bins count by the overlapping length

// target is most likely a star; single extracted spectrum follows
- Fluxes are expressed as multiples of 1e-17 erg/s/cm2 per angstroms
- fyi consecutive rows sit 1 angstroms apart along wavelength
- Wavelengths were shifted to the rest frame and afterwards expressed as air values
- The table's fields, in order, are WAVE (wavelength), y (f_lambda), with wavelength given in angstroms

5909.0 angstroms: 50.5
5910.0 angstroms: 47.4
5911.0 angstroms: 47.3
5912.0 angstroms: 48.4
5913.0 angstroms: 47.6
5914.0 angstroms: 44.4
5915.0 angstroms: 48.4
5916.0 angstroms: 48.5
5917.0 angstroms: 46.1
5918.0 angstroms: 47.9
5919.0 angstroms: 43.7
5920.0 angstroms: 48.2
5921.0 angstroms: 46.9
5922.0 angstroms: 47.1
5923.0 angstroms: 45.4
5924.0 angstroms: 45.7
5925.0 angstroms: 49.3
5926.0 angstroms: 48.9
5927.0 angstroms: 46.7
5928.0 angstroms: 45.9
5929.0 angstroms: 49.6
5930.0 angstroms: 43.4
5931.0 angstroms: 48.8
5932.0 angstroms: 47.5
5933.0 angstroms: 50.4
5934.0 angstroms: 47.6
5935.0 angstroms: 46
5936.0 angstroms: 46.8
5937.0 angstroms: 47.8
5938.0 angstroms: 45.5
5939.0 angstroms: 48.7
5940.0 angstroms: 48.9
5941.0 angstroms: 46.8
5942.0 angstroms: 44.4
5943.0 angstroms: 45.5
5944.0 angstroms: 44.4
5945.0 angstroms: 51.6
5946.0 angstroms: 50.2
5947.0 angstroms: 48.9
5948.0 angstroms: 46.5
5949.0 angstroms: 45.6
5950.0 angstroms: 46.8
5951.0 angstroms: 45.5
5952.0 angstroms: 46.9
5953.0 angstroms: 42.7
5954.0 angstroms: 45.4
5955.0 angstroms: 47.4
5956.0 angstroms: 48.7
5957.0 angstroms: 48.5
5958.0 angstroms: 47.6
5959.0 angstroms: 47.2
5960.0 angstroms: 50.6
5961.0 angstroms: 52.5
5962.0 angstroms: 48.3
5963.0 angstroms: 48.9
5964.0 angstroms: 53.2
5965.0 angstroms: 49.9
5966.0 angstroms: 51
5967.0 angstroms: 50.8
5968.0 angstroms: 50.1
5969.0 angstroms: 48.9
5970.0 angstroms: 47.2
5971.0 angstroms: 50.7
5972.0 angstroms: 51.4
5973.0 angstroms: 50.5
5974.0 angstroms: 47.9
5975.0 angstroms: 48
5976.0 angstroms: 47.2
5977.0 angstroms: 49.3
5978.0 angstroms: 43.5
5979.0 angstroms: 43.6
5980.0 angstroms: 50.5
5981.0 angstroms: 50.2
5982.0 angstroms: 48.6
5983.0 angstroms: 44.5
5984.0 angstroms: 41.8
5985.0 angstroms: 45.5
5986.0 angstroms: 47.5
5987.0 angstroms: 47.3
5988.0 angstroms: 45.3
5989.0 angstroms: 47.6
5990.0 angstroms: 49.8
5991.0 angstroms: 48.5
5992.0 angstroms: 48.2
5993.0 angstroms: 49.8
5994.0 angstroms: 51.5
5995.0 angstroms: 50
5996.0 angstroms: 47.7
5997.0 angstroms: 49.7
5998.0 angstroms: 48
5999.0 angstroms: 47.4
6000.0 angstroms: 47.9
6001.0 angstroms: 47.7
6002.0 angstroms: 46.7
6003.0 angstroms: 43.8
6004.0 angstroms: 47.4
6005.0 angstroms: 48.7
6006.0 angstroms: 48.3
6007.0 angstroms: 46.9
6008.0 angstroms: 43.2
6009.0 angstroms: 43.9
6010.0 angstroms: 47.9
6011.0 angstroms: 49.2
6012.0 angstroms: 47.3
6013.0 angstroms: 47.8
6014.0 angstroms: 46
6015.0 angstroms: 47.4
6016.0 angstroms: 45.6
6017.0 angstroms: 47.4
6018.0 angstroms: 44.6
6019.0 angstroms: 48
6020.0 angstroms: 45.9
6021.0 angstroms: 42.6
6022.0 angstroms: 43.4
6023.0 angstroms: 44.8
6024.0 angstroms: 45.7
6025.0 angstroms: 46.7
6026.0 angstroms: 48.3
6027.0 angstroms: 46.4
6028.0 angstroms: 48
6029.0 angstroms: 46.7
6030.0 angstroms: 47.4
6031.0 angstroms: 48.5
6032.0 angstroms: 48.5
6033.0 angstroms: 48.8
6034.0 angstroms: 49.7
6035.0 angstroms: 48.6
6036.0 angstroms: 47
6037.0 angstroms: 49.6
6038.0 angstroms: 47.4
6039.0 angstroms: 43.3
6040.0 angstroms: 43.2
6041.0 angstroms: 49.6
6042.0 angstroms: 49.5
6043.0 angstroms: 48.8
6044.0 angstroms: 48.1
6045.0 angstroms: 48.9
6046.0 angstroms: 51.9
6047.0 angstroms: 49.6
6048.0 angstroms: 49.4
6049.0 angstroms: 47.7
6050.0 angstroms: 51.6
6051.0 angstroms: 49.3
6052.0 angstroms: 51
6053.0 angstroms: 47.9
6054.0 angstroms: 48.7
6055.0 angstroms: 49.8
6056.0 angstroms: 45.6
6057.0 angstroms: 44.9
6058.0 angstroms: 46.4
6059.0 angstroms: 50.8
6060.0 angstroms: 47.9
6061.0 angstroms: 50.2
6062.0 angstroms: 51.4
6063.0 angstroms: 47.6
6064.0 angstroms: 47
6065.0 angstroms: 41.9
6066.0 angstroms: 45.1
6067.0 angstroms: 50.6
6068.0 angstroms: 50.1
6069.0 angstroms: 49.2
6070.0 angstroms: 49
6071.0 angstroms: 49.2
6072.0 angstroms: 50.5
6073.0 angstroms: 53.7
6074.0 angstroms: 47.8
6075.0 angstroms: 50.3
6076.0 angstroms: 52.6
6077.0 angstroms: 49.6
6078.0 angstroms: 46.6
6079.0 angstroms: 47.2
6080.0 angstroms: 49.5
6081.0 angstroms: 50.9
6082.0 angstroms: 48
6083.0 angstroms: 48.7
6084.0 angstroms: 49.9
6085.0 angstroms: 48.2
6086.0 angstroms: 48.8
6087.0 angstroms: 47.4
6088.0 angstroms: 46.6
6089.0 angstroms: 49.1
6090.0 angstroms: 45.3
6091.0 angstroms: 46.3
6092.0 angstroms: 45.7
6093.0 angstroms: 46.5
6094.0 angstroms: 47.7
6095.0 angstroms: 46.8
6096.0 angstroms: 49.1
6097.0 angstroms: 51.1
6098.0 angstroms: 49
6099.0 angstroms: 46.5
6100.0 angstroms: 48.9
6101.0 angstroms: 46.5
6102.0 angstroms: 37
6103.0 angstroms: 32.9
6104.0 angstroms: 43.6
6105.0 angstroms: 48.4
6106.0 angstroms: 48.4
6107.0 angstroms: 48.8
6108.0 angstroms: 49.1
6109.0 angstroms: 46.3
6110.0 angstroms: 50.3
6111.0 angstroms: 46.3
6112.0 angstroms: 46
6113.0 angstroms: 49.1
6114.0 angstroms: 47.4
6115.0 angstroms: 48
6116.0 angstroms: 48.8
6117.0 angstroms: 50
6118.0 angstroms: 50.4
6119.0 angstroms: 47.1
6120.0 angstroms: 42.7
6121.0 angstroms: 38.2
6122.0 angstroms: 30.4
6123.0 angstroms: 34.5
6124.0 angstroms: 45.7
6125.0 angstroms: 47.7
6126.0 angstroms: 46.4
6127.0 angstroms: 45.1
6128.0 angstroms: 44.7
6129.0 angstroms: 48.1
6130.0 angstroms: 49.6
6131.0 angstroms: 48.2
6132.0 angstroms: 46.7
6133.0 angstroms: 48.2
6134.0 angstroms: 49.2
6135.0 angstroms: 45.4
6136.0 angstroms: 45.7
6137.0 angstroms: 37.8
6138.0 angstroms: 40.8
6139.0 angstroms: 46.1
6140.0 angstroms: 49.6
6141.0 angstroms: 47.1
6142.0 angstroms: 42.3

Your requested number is 45.5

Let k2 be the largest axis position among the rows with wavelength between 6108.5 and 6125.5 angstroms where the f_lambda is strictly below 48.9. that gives 6125.0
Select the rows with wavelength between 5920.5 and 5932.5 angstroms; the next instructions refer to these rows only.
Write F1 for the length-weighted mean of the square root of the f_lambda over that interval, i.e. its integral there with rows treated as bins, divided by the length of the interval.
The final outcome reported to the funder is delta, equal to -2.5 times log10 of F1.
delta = -2.09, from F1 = 6.86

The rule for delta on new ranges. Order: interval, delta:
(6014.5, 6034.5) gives -2.09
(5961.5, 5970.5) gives -2.12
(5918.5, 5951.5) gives -2.09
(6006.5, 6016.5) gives -2.08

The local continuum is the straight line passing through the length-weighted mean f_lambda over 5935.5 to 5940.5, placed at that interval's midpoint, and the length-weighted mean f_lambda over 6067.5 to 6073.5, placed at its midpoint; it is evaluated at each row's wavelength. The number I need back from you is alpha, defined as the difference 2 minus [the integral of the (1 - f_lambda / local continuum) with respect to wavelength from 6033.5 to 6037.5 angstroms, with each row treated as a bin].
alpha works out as 1.93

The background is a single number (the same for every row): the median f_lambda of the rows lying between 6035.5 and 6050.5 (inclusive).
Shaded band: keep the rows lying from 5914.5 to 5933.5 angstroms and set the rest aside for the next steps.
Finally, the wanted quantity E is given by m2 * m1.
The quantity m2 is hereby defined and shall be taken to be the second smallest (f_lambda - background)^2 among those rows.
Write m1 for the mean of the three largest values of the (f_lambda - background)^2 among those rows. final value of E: 0.2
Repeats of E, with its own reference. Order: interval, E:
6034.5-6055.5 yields 0.2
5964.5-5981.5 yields 3.4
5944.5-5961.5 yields 0.8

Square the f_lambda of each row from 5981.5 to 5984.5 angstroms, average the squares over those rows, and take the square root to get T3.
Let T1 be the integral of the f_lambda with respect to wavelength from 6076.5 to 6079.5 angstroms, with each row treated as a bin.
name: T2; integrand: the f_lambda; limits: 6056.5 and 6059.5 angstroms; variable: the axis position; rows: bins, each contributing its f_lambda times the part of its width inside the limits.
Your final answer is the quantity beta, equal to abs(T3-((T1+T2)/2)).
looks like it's 98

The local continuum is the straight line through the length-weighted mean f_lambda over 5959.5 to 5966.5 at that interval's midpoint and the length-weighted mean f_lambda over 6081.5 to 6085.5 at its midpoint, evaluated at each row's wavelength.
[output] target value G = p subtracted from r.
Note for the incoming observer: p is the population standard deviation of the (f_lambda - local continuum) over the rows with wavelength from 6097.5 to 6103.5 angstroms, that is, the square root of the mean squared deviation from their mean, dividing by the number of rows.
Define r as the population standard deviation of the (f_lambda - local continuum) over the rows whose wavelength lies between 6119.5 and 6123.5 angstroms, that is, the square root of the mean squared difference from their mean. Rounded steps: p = 6.19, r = 4.5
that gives -1.7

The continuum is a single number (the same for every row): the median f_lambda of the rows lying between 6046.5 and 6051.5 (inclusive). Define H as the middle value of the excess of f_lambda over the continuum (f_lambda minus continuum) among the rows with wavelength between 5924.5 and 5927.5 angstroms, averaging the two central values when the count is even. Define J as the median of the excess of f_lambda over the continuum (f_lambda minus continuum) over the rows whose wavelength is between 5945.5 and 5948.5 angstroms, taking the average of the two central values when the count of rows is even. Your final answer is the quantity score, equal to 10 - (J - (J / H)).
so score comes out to 11.5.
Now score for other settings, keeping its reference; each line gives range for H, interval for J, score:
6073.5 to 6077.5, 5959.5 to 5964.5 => 11.0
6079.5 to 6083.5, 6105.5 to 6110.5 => 12.6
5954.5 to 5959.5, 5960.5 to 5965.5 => 9.2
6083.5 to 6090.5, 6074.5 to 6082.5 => 9.7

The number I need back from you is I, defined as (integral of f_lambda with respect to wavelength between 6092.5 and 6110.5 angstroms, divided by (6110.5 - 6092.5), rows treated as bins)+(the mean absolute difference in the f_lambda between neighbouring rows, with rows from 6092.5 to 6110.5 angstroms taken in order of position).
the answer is 49.6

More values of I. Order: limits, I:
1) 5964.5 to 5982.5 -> 50.6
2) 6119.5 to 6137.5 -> 47.4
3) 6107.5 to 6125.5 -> 48.8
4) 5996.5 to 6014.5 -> 48.7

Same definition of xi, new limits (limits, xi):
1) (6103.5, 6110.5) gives 46.3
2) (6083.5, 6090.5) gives 46.6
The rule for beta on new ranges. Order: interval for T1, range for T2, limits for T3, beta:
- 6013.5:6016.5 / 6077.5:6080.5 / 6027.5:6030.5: 94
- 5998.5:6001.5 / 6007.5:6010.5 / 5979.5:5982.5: 89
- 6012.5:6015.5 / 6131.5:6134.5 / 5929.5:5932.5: 96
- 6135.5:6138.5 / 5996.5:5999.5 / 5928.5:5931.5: 87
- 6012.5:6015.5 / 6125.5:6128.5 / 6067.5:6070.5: 89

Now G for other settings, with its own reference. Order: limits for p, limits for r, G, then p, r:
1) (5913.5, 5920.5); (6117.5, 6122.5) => 5.1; 1.87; 7.0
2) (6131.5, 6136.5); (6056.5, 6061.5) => 0.8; 1.45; 2.2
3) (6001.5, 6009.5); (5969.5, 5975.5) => -0.4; 2.01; 1.6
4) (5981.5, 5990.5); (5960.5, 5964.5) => -0.1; 2.29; 2.2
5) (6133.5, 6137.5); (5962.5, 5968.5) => -2.8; 4.14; 1.3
